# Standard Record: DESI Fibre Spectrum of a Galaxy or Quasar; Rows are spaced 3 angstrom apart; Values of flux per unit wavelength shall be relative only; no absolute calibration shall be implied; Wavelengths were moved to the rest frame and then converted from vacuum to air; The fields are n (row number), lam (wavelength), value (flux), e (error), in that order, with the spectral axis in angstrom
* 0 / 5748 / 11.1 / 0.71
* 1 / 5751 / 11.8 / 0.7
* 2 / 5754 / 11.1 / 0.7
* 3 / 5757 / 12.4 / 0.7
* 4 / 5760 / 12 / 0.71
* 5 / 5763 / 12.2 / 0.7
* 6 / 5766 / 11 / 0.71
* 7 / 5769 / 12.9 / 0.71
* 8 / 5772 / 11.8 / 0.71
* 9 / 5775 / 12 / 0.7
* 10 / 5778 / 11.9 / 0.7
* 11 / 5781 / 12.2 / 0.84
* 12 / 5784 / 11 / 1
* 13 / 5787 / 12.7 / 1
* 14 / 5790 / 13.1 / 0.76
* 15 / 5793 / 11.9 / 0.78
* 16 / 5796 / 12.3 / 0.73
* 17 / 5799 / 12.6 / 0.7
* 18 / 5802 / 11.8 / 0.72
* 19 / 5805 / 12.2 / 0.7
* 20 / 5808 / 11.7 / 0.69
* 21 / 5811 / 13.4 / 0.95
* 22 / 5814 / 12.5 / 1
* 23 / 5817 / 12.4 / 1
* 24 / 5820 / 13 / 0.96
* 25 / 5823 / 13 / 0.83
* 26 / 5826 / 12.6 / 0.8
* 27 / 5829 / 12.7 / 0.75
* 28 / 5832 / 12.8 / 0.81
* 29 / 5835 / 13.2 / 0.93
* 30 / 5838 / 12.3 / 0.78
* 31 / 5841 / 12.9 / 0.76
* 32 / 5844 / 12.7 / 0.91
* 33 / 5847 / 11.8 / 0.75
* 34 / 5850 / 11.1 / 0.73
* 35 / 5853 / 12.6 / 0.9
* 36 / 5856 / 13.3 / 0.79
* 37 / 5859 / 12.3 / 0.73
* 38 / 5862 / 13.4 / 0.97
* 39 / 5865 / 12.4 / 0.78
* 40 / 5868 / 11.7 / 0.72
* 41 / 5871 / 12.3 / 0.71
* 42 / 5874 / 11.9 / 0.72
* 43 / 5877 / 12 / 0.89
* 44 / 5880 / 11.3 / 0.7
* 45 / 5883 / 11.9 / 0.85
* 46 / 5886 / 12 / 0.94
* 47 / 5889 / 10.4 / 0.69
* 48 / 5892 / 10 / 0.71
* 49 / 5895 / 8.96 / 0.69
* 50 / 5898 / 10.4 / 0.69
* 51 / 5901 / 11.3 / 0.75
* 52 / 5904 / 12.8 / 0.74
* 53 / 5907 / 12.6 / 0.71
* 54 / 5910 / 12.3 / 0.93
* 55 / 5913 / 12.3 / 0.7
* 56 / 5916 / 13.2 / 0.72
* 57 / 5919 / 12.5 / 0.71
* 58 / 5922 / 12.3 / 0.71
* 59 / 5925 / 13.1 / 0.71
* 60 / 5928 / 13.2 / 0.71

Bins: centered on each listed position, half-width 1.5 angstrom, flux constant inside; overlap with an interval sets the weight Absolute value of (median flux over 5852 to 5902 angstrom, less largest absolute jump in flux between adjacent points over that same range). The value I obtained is 10.3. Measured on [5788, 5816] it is 10.6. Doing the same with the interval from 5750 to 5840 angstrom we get 10.4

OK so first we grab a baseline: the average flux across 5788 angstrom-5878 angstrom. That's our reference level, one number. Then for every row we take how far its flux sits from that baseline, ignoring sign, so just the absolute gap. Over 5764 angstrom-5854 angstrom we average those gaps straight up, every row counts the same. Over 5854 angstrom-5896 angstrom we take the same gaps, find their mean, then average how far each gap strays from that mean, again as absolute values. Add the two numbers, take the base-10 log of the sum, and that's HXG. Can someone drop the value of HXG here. 0.10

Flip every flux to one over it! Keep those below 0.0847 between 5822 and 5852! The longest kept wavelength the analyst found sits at 5844 angstrom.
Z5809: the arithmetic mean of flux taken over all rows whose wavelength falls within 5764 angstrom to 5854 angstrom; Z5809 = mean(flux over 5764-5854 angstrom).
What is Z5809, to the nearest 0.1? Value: 12.3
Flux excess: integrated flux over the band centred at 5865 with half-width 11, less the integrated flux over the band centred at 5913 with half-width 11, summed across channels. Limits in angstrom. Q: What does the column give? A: -2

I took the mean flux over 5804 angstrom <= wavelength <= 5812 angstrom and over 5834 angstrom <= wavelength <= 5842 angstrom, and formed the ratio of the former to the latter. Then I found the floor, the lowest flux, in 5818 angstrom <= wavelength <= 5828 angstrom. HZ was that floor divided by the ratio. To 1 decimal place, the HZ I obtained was 13.0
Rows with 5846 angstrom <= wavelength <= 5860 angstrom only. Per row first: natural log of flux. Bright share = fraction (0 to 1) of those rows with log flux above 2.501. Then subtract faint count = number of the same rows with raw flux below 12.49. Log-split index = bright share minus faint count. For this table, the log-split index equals -2.4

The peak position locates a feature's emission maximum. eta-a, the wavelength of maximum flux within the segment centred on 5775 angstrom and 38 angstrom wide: 5790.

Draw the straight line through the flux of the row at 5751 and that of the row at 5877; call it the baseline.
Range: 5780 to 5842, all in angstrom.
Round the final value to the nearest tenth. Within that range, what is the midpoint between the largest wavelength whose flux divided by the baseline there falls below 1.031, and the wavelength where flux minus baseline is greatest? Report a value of 5824.5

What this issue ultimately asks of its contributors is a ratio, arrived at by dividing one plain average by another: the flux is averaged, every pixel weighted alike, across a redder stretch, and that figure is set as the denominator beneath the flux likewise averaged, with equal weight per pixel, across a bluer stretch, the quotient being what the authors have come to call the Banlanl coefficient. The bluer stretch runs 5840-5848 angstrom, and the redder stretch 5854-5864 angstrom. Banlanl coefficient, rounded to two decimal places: 0.96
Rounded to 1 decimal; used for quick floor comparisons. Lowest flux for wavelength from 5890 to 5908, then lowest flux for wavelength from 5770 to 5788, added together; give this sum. 20.0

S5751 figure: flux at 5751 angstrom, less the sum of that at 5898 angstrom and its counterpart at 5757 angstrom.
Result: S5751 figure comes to -11.0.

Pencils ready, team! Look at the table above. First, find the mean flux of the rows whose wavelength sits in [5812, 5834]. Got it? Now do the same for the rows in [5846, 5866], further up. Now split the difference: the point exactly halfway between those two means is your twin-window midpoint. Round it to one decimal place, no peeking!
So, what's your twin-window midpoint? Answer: 12.6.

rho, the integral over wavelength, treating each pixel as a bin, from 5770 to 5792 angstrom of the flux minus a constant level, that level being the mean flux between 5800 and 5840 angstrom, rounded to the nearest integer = -10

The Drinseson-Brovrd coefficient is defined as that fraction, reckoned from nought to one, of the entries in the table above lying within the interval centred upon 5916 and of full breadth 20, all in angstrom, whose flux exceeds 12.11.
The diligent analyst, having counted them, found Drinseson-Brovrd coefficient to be 1.0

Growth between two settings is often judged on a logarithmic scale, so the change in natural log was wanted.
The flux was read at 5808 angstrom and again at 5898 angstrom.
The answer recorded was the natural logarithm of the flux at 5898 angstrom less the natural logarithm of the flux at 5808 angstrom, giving -0.12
